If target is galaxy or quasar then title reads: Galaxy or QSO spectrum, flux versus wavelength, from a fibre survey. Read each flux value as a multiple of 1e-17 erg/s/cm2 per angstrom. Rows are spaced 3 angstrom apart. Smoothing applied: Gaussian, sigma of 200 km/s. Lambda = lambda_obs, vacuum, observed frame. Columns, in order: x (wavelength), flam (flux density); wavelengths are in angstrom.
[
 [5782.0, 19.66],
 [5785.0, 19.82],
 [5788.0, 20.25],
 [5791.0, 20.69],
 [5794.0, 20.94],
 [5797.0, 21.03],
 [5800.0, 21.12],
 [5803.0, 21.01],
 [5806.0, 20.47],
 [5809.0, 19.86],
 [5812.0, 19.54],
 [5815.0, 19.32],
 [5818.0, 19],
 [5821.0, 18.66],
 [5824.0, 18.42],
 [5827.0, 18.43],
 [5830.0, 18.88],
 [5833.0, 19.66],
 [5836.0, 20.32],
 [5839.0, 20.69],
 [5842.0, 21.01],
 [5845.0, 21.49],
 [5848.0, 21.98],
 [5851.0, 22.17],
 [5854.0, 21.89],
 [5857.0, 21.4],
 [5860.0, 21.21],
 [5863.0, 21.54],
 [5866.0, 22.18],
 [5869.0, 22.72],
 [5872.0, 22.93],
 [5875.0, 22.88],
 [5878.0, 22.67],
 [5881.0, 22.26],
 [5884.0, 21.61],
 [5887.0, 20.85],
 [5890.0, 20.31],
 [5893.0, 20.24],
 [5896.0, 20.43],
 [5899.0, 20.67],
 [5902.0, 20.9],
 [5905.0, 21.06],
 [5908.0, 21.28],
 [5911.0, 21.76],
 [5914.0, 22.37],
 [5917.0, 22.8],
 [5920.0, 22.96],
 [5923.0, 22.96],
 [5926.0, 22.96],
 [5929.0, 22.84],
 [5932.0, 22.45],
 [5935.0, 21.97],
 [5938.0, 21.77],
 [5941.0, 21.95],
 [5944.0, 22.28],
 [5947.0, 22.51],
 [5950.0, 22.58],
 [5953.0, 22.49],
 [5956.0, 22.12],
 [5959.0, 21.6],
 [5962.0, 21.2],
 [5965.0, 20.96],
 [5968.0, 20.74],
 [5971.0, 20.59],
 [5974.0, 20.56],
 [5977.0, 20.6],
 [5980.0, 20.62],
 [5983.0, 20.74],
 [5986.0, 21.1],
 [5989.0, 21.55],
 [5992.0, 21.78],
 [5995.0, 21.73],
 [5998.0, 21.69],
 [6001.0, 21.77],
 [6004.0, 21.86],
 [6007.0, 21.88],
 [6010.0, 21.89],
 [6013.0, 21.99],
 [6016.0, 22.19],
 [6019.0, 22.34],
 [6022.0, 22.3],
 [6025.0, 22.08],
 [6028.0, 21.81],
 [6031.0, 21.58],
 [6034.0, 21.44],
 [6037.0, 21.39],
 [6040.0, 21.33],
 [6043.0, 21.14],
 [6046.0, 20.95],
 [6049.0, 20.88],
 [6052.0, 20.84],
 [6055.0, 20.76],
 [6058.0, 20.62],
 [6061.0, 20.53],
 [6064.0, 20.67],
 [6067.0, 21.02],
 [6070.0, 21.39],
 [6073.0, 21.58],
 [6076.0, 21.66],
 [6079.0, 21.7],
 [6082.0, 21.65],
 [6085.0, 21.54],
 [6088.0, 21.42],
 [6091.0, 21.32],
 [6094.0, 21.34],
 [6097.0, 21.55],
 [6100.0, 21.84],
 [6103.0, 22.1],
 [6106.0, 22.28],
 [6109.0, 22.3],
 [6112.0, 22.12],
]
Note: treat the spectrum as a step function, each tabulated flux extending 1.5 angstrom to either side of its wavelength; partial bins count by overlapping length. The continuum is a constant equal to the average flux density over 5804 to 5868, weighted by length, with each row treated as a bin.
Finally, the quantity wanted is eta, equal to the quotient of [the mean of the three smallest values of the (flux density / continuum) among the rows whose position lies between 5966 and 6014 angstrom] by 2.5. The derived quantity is 0.403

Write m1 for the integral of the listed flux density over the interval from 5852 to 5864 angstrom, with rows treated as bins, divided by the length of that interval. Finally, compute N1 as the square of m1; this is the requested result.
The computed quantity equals 464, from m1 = 21.5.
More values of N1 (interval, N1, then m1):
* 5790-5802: 439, 21.0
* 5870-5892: 480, 21.9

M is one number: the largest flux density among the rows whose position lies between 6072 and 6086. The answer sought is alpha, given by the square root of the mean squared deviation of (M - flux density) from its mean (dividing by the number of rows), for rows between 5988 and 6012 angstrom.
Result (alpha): 0.11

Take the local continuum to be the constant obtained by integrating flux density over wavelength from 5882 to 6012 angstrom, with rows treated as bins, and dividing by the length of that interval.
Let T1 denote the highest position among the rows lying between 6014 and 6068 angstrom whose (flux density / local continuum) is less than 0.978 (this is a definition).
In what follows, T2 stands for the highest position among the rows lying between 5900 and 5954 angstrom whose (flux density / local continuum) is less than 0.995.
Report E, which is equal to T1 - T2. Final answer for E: 159 angstrom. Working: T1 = 6067.0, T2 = 5908.0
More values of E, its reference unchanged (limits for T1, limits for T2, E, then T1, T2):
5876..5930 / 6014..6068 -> -162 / 5905.0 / 6067.0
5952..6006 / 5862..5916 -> 78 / 5986.0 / 5908.0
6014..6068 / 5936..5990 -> 81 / 6067.0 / 5986.0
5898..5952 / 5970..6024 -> -81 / 5905.0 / 5986.0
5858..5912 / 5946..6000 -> -81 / 5905.0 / 5986.0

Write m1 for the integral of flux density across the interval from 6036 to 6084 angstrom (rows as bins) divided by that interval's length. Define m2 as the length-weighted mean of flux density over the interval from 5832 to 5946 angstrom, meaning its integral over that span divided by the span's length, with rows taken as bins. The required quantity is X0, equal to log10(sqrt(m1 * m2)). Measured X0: 1.33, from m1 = 21.1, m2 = 21.7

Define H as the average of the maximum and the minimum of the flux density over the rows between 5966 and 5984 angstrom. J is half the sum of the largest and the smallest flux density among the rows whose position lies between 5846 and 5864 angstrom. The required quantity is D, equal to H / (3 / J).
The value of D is 149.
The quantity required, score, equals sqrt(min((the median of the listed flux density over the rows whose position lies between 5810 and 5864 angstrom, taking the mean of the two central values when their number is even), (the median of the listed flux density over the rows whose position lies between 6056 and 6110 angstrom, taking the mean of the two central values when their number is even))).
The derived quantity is 4.53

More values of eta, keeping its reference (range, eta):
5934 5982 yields 0.403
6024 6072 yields 0.404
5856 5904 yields 0.398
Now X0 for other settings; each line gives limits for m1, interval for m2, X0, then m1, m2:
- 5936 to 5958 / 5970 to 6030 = 1.34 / 22.2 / 21.6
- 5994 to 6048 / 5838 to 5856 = 1.34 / 21.7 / 21.6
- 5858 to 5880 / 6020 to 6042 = 1.34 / 22.3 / 21.7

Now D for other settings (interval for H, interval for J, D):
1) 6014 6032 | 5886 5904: 151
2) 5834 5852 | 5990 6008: 154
